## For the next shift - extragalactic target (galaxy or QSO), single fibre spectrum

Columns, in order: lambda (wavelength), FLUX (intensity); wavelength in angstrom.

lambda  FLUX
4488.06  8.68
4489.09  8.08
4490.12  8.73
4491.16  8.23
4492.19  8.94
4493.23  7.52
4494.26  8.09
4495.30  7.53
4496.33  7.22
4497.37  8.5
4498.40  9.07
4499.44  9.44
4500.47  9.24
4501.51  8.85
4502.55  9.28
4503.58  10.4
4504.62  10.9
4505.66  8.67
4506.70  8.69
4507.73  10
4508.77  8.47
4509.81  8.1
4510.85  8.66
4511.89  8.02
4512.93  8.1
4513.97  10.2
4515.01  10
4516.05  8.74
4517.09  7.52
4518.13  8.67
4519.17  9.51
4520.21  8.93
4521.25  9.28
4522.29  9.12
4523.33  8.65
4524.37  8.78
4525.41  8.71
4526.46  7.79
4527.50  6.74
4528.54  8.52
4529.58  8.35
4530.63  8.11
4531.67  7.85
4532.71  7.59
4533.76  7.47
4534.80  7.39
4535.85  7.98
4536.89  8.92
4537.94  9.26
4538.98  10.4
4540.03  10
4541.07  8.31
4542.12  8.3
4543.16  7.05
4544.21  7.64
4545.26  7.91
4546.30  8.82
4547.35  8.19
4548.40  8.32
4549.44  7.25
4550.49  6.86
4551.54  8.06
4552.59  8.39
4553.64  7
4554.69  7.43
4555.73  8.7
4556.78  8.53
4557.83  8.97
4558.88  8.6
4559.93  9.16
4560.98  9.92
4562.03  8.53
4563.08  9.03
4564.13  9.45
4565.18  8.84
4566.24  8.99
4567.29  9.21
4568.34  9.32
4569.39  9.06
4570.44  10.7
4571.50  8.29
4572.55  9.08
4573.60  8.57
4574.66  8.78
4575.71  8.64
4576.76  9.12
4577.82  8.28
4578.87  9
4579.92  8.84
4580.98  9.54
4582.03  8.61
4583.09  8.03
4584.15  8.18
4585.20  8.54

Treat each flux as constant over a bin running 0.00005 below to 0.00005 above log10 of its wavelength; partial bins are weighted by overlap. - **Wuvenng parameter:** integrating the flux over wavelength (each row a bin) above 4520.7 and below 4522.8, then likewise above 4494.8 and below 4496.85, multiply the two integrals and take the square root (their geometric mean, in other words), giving 17.1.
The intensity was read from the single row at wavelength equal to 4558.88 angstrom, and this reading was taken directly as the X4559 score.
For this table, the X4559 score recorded 8.6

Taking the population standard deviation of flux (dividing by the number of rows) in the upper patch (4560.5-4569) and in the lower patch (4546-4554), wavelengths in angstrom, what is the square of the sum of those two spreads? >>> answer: 1.1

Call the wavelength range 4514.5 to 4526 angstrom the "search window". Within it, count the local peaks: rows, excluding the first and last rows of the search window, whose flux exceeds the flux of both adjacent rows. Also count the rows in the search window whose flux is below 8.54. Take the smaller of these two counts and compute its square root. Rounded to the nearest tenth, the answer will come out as 1.0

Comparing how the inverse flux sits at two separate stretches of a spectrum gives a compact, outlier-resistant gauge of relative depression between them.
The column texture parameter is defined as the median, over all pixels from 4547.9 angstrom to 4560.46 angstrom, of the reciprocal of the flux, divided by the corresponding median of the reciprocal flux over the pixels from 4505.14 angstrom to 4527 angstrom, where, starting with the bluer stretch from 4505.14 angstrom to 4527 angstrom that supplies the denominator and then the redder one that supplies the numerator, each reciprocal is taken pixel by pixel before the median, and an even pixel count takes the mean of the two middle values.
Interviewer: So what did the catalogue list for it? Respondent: 1.040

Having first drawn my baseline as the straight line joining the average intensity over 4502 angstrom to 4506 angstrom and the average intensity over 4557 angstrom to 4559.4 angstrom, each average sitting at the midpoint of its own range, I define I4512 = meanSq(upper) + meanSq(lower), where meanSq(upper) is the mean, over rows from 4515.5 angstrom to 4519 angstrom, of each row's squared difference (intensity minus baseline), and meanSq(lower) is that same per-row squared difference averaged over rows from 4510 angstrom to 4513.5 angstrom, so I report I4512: 3.9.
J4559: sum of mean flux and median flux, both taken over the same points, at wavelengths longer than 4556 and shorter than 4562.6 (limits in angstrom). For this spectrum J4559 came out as 17.7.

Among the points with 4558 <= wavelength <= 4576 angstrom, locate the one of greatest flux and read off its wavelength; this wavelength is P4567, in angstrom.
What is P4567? 4570.44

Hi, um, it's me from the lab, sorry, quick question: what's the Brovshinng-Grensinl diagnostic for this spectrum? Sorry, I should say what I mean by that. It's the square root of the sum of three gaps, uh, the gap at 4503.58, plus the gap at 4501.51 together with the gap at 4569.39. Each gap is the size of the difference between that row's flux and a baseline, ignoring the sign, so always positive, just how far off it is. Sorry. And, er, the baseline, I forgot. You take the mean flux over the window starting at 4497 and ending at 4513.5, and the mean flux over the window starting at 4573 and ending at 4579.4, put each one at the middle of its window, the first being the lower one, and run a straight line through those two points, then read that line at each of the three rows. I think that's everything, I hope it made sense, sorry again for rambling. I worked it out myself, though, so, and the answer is 1.36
